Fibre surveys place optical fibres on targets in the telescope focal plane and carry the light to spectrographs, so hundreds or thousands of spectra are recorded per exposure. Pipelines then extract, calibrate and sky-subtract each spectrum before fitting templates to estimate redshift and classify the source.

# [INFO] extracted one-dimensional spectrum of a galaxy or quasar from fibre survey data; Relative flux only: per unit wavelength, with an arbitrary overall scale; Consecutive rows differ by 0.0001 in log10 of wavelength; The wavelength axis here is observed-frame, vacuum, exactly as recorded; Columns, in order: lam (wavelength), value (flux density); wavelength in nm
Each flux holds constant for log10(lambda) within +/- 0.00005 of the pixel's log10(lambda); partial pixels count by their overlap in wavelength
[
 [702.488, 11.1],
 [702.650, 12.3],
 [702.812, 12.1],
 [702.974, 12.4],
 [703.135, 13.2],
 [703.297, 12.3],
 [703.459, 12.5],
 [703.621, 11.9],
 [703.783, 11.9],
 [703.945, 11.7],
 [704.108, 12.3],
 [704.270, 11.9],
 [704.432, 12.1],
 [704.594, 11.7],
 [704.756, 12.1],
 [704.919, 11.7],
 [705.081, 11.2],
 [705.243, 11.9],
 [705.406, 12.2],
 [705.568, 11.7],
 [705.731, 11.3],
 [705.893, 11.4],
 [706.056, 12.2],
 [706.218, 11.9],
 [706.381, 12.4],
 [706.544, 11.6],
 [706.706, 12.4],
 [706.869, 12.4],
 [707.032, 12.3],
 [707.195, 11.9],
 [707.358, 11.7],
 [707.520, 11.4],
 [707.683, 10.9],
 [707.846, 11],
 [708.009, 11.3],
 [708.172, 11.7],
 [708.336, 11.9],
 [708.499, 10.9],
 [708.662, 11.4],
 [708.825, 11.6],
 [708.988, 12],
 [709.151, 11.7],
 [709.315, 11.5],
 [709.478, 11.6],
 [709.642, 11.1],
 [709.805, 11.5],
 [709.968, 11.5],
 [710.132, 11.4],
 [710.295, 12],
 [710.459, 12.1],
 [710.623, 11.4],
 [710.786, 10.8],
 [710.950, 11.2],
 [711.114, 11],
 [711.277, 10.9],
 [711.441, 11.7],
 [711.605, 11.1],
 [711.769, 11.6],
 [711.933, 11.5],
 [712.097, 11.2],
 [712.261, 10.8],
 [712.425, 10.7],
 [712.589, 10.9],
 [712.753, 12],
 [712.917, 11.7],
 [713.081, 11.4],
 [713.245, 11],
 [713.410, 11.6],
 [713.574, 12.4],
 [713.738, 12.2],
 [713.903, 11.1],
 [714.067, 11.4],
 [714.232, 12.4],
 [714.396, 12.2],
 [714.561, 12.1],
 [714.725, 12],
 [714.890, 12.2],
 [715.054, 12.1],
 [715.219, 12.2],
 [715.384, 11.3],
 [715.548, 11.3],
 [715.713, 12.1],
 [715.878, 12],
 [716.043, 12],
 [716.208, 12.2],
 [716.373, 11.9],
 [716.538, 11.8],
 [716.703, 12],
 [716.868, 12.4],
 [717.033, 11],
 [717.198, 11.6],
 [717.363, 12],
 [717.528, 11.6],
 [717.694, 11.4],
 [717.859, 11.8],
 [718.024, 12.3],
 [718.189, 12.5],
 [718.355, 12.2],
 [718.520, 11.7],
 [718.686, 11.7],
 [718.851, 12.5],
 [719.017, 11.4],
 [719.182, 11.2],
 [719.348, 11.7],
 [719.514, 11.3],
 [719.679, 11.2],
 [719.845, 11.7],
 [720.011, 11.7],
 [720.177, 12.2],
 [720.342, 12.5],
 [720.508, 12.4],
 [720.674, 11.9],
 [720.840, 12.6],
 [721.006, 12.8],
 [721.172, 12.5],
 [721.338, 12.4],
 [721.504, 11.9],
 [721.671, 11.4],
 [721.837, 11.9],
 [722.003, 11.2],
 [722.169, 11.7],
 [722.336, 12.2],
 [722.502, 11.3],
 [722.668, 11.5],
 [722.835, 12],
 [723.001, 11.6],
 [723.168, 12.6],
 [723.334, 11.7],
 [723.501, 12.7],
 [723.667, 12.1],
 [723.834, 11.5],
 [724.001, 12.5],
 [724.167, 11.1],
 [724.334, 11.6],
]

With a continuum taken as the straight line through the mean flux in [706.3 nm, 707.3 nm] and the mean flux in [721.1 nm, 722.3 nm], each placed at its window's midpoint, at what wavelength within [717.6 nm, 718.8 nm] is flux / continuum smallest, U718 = 717.694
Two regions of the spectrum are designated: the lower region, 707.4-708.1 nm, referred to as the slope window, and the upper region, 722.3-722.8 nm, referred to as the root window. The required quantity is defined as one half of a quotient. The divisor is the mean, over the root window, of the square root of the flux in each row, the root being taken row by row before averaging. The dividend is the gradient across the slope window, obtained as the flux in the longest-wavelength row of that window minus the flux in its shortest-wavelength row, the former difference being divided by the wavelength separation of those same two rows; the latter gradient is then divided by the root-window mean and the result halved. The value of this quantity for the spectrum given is -0.030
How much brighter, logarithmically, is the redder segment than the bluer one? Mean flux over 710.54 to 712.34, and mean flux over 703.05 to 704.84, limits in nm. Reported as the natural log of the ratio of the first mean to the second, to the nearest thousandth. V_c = -0.081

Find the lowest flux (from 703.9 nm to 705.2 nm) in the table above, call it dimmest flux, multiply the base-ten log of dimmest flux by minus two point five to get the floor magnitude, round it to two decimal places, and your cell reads -2.62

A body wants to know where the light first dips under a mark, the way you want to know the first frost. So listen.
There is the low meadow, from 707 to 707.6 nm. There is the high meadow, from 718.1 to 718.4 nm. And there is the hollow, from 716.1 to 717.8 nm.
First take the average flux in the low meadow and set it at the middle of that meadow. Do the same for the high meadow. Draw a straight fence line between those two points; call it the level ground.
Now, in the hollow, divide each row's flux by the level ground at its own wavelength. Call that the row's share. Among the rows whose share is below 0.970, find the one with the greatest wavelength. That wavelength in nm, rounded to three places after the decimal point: 717.694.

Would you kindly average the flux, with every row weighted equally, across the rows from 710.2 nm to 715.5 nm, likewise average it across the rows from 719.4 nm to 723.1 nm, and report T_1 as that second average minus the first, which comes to 0.3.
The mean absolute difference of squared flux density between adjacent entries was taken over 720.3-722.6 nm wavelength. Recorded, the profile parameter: 11.0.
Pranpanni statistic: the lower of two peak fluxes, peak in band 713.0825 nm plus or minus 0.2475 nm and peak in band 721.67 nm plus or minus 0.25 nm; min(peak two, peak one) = 11.70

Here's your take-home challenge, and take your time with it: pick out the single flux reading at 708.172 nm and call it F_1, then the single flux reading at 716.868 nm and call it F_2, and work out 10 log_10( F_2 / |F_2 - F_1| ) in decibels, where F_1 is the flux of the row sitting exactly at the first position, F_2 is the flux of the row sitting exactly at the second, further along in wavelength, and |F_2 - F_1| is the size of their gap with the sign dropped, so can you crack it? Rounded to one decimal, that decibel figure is 12.5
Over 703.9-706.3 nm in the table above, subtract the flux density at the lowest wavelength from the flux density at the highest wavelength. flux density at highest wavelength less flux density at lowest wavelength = 0.20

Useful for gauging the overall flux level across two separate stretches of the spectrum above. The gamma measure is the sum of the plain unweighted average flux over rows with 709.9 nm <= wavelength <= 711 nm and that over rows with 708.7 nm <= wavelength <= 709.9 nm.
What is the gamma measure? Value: 23.1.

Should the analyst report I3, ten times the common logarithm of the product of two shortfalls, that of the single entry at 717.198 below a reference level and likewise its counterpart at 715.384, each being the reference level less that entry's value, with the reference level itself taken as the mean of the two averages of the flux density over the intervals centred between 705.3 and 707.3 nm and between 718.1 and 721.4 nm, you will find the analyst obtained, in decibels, -6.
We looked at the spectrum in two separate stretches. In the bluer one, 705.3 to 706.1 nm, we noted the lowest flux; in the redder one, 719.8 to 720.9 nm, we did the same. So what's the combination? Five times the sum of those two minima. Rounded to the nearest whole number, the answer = 115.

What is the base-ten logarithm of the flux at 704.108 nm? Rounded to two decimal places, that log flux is 1.09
